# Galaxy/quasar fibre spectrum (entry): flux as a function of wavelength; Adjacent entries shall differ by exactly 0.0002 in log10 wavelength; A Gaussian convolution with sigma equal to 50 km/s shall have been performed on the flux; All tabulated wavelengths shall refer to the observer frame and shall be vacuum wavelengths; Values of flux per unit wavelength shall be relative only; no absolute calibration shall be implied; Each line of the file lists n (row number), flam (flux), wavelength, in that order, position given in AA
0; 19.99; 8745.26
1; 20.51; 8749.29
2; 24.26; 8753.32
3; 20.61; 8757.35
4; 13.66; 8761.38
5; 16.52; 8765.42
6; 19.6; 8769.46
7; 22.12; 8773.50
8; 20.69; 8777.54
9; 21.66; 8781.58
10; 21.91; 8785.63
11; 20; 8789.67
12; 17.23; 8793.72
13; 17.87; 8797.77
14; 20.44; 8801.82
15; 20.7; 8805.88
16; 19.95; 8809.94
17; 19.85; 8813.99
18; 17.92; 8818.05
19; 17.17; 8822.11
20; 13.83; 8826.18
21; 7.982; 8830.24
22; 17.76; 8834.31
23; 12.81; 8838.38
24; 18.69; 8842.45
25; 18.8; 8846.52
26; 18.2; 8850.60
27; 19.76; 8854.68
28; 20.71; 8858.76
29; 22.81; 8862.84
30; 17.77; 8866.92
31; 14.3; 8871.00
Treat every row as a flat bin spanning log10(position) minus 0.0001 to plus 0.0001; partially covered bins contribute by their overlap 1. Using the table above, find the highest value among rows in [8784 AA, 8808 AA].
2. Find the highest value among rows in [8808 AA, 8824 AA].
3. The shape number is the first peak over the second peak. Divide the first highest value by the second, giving 1.10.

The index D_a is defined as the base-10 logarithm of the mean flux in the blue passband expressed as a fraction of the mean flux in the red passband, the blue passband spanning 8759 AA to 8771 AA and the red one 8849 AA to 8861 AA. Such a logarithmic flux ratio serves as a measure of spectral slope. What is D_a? -0.07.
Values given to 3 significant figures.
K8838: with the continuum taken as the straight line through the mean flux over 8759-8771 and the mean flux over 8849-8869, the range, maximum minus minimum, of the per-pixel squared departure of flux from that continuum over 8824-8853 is 118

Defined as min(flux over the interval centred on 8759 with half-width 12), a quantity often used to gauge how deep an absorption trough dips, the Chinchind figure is 13.66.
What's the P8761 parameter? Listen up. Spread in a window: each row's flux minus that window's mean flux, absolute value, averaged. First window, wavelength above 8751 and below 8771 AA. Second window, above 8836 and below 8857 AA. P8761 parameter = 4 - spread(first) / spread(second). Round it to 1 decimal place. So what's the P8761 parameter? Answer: 2.4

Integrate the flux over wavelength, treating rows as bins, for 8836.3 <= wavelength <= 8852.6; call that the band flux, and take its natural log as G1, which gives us 5.6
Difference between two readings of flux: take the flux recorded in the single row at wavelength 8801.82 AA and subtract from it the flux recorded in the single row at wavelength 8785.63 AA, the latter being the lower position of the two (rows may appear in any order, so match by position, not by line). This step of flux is -1.5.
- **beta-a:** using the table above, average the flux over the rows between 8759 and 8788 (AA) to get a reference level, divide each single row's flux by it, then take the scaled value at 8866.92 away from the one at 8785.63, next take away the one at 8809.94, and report -0.81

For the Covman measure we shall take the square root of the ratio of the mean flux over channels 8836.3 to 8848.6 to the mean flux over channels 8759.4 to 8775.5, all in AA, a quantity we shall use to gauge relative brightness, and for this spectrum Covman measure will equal 0.97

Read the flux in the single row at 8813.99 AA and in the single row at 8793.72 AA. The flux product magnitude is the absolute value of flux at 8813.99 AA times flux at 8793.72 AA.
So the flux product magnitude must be 342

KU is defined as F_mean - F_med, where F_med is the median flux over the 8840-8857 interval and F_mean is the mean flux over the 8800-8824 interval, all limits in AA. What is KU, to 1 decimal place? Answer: 0.6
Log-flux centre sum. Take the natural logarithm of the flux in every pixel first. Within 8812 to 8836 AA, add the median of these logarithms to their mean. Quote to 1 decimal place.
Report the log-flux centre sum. 5.6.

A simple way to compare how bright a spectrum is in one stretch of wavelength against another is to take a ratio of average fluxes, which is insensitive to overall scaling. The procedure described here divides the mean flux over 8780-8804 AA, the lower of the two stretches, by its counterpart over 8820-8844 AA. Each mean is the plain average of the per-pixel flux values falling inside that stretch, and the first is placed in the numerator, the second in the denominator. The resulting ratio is 1.35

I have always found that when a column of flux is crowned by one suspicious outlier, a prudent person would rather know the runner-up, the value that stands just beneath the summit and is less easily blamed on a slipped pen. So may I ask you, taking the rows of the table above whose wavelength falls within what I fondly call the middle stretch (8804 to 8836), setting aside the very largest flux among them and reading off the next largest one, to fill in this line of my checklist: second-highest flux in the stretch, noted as 19.95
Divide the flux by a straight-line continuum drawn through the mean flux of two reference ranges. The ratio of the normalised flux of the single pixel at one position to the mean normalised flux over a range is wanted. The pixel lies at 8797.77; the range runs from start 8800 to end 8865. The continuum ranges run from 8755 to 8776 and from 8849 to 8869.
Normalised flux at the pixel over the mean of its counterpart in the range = 1.02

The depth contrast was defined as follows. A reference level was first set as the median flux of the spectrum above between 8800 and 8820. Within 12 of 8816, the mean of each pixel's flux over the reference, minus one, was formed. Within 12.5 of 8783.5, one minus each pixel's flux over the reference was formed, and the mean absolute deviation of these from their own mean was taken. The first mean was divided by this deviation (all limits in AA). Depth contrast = -1.3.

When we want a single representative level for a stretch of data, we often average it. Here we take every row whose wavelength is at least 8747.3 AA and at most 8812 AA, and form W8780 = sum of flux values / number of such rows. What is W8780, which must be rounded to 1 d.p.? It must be 19.9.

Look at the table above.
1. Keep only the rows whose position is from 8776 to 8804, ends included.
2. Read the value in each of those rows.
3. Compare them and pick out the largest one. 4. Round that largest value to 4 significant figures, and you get 21.91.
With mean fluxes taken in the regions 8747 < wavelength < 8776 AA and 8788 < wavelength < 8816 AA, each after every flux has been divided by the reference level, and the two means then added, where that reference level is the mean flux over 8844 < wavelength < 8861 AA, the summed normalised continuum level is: 2.02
